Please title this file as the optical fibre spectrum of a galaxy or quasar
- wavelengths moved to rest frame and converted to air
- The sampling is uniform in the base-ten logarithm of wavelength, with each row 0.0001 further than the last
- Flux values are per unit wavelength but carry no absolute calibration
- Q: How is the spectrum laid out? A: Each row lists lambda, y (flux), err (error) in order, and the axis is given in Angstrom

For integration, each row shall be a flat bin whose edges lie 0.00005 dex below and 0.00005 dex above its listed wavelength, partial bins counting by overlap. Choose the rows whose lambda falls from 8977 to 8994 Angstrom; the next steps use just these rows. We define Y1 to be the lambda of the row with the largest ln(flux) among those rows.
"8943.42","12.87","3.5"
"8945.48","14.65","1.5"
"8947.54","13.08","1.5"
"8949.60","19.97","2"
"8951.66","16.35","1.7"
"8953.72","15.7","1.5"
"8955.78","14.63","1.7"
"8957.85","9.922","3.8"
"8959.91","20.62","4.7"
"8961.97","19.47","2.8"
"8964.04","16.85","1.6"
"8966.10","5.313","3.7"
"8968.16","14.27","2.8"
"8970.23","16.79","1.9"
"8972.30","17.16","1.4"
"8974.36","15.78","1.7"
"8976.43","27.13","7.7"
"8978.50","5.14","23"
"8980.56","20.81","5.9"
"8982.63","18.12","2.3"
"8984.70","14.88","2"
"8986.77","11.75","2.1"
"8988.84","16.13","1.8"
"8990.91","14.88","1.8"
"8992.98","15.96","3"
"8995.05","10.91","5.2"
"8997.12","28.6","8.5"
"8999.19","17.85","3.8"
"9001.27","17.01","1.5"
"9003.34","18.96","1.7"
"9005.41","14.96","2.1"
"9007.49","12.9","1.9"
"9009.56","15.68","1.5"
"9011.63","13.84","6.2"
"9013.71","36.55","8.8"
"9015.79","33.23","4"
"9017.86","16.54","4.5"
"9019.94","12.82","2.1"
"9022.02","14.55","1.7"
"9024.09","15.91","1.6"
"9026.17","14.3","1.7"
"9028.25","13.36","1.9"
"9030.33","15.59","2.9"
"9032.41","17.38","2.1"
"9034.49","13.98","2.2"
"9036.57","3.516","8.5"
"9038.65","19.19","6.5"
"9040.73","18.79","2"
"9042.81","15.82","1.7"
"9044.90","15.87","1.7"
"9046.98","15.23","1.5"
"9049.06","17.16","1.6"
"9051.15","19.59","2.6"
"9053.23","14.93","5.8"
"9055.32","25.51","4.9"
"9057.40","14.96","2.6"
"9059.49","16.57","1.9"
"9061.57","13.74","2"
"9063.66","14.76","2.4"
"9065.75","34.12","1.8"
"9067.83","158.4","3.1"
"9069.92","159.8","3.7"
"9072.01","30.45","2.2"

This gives 8980.56 Angstrom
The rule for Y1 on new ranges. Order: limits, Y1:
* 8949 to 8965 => 8959.91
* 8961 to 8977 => 8976.43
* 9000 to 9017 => 9013.71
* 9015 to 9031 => 9015.79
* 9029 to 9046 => 9038.65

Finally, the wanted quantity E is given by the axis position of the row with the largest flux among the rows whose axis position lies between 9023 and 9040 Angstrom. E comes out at 9038.65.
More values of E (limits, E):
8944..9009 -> 8997.12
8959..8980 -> 8976.43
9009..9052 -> 9013.71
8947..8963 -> 8959.91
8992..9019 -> 9013.71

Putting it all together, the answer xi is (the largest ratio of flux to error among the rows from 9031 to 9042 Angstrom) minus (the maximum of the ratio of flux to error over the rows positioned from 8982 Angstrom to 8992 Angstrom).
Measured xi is 0.4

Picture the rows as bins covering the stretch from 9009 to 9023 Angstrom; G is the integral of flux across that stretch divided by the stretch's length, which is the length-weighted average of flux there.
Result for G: 20.6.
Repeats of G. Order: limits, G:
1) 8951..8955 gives 15.9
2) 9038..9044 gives 17.8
